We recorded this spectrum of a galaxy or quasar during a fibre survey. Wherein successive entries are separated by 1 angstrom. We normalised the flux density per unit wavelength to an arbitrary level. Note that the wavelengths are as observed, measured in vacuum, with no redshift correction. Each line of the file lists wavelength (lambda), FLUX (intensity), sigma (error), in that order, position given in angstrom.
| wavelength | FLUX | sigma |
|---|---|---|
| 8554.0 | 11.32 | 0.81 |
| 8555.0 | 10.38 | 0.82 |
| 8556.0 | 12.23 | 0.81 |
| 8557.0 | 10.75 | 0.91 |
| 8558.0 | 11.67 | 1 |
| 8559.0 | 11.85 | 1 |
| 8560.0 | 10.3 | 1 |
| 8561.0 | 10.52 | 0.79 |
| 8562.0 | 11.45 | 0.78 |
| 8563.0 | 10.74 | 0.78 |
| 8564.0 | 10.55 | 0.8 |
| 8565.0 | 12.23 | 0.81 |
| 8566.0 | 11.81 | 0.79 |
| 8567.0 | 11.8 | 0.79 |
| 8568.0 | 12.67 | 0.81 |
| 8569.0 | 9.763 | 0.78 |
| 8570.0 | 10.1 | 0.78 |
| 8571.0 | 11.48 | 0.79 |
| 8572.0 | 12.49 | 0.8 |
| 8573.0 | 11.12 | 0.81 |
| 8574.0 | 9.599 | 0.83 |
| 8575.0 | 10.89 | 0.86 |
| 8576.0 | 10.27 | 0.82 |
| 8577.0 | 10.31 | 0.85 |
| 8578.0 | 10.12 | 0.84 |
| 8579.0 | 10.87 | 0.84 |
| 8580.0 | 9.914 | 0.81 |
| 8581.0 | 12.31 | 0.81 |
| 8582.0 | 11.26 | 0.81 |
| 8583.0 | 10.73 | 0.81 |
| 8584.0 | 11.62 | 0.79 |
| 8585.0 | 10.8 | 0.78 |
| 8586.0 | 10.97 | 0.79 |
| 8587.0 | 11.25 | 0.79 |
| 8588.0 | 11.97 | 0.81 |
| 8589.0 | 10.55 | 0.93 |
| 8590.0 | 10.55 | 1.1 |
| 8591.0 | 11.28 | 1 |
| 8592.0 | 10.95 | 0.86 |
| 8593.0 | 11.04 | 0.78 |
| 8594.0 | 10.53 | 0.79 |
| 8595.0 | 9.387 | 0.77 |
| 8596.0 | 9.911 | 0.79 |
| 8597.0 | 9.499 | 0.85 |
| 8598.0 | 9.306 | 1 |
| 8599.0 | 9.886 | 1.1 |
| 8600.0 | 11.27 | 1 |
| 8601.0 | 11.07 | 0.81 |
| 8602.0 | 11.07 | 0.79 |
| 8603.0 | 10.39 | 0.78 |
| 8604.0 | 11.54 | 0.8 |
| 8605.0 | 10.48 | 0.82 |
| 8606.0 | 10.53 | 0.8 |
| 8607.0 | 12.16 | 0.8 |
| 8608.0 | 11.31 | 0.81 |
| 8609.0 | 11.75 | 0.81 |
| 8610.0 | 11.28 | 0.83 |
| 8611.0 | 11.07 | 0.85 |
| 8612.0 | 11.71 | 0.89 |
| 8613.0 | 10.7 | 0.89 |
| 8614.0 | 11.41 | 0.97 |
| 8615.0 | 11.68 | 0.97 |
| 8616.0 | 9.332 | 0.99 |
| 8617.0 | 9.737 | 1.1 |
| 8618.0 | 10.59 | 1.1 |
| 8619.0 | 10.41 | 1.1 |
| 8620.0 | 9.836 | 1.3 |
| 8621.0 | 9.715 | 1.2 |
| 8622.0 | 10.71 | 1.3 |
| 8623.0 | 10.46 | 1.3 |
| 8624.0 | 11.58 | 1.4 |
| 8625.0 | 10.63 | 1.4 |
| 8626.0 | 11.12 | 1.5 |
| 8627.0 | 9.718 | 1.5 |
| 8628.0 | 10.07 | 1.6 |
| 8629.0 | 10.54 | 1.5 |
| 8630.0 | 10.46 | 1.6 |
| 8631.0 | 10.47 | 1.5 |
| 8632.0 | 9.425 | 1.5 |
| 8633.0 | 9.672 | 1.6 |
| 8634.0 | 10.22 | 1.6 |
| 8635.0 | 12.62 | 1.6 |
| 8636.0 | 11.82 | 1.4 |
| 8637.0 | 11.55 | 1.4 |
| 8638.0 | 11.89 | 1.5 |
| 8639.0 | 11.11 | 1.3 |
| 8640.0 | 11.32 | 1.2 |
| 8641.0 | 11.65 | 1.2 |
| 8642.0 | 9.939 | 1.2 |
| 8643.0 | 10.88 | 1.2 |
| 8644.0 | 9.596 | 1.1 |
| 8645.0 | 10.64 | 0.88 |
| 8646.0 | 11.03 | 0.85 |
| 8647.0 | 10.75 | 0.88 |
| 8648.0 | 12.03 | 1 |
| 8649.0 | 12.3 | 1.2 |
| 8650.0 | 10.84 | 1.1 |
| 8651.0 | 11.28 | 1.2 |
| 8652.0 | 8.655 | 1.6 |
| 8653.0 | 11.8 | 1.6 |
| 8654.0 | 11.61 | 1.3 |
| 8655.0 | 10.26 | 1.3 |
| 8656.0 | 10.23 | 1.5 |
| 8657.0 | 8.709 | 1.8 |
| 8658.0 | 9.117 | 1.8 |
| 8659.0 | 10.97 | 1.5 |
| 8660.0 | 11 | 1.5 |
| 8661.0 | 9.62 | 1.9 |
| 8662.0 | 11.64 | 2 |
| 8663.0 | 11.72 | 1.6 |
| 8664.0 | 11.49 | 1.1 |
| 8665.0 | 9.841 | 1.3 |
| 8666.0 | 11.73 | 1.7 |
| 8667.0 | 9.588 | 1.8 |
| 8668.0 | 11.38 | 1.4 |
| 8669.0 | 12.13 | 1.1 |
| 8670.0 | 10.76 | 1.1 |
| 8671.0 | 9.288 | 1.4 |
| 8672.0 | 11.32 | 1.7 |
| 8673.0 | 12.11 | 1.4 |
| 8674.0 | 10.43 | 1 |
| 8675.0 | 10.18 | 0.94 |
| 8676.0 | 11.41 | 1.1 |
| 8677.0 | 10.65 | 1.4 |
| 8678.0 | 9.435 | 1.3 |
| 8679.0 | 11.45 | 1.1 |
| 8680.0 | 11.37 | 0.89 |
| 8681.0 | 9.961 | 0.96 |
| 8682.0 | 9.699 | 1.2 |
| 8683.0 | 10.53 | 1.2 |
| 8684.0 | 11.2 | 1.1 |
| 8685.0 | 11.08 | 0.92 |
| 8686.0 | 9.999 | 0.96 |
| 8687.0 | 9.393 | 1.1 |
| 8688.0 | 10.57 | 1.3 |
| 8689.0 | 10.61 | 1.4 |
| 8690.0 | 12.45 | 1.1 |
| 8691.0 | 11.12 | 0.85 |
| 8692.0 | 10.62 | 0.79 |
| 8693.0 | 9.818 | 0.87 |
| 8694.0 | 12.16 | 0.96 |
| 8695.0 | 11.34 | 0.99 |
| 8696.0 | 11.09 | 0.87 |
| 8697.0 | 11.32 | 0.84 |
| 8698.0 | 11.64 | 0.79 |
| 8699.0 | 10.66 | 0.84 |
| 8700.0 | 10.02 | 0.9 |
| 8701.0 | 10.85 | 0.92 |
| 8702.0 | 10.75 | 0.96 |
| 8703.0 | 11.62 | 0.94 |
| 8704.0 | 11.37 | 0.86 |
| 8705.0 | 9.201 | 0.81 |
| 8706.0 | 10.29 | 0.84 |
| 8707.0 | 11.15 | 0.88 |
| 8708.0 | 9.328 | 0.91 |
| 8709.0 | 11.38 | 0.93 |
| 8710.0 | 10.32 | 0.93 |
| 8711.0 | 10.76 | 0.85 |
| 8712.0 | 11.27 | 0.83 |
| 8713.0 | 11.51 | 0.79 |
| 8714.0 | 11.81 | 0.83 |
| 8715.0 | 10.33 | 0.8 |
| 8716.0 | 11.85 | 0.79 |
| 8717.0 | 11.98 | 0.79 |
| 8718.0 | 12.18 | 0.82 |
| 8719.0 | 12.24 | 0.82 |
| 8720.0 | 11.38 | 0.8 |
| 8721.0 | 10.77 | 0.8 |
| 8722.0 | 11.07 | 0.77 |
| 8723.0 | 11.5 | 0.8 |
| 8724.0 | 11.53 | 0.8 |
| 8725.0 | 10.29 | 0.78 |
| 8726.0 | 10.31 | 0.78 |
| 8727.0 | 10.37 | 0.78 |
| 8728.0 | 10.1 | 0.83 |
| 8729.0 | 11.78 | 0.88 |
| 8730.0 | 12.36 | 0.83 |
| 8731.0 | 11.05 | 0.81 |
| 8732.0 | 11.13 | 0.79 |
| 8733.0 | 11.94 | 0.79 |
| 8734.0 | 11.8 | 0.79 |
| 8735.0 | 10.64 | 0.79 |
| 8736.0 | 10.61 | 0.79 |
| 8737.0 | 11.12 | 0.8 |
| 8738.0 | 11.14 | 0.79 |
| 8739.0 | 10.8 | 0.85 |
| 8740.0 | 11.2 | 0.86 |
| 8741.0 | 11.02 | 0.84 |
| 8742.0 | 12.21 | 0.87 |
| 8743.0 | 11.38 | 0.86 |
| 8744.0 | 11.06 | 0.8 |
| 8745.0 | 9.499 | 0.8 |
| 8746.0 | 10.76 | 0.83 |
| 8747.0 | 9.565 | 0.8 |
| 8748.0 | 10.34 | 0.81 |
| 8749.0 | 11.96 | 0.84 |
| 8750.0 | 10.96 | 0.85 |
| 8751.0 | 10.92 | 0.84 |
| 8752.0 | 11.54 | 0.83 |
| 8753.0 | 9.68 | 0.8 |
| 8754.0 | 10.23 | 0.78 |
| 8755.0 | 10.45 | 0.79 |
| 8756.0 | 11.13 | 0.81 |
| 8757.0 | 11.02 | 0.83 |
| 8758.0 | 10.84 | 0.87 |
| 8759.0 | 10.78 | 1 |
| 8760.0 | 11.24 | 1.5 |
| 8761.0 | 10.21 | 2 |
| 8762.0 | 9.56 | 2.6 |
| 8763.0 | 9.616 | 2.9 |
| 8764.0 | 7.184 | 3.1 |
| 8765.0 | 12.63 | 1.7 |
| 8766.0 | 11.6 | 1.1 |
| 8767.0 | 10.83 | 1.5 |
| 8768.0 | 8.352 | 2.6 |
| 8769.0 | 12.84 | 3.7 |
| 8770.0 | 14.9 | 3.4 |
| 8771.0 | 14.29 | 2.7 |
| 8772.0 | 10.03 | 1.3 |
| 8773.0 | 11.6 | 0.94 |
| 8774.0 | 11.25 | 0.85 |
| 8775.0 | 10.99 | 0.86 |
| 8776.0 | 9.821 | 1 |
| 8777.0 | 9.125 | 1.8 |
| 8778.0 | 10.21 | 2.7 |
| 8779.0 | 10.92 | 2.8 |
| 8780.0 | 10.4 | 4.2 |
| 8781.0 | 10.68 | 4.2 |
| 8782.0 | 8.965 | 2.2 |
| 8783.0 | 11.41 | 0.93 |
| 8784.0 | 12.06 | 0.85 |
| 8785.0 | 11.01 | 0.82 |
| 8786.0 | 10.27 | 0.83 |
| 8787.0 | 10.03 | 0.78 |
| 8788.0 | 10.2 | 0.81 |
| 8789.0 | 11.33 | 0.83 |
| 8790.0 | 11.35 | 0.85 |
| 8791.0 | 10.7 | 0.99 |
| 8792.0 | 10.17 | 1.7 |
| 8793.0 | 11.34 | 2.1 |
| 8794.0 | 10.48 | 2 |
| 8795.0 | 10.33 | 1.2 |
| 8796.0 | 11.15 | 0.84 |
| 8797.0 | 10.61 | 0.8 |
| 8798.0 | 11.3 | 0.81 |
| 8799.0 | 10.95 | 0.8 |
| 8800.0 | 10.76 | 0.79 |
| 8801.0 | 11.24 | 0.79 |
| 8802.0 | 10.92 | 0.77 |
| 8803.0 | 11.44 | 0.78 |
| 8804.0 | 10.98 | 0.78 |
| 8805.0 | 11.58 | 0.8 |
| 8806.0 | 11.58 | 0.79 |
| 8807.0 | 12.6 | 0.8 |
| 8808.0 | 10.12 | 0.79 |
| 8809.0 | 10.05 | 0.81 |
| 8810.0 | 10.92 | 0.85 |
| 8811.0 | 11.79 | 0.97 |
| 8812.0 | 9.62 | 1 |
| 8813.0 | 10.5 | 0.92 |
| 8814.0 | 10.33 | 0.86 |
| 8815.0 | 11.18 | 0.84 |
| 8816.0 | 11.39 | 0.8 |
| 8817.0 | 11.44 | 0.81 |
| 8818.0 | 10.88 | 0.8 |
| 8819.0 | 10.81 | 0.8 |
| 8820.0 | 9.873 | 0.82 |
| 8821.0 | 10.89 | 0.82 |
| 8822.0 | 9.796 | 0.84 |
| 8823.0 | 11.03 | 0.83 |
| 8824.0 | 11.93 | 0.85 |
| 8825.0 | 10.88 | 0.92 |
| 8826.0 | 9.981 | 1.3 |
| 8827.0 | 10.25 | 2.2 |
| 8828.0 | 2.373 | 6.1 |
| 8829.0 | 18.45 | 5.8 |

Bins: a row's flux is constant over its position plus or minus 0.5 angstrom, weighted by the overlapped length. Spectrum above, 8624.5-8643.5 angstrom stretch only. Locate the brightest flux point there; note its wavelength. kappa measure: 8635.0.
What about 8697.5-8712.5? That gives 8698.0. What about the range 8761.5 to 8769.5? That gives 8769.0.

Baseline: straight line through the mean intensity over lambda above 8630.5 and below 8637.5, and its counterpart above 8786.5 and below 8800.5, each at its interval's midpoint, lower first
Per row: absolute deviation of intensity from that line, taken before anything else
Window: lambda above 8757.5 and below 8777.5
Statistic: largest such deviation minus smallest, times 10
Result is 41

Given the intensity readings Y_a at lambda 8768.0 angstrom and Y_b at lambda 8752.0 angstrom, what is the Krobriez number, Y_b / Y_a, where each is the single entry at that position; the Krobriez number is 1.38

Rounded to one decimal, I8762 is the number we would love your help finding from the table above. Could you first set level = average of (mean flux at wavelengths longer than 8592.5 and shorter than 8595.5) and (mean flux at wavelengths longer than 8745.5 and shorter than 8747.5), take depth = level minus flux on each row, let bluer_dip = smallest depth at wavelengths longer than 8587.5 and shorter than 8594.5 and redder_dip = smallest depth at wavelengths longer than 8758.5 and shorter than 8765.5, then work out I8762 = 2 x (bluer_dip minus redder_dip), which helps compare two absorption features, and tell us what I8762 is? 1.3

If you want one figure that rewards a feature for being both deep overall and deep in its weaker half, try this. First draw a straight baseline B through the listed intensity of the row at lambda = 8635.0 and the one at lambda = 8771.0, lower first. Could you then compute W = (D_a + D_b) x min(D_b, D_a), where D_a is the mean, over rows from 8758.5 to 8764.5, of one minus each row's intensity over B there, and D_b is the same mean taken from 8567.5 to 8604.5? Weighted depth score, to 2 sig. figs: 0.043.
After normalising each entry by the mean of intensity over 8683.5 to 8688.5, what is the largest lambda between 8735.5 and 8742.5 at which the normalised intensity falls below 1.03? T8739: 8736.0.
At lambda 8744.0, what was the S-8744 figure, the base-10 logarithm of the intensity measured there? 1.04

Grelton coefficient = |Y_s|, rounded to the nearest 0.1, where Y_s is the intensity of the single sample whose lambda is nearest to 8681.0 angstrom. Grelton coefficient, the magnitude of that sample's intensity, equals 10.0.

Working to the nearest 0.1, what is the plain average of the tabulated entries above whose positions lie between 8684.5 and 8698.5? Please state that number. 10.9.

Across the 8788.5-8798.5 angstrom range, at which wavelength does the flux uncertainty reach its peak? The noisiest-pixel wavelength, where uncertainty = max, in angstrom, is 8793.0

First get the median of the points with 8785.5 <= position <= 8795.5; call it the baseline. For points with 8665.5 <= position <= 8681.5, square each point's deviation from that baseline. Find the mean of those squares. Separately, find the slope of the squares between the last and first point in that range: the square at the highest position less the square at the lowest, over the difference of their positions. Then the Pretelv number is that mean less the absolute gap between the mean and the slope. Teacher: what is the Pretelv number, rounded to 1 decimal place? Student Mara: -0.1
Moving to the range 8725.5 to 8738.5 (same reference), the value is 0.0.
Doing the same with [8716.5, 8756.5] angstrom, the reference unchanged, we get -0.1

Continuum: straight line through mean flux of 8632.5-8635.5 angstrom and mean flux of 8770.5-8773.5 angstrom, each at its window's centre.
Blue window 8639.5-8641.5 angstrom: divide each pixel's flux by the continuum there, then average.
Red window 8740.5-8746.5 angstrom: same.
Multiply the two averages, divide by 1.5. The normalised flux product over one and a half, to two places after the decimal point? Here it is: 0.66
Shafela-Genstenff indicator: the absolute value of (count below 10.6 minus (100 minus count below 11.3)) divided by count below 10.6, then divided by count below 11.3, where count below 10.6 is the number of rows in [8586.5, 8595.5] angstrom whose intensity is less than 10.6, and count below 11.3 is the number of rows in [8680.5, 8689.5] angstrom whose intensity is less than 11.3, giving 2.4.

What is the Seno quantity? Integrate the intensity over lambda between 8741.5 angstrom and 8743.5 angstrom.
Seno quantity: 23.6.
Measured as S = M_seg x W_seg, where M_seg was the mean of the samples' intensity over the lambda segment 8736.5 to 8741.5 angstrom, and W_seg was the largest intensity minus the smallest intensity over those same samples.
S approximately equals 4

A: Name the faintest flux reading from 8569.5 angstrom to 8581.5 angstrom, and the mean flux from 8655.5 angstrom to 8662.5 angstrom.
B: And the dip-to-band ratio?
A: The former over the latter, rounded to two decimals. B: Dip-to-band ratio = 0.94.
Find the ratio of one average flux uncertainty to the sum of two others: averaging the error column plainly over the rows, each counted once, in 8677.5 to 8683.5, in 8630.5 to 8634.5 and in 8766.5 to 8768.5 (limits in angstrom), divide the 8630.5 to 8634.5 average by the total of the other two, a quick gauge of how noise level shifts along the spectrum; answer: 0.49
